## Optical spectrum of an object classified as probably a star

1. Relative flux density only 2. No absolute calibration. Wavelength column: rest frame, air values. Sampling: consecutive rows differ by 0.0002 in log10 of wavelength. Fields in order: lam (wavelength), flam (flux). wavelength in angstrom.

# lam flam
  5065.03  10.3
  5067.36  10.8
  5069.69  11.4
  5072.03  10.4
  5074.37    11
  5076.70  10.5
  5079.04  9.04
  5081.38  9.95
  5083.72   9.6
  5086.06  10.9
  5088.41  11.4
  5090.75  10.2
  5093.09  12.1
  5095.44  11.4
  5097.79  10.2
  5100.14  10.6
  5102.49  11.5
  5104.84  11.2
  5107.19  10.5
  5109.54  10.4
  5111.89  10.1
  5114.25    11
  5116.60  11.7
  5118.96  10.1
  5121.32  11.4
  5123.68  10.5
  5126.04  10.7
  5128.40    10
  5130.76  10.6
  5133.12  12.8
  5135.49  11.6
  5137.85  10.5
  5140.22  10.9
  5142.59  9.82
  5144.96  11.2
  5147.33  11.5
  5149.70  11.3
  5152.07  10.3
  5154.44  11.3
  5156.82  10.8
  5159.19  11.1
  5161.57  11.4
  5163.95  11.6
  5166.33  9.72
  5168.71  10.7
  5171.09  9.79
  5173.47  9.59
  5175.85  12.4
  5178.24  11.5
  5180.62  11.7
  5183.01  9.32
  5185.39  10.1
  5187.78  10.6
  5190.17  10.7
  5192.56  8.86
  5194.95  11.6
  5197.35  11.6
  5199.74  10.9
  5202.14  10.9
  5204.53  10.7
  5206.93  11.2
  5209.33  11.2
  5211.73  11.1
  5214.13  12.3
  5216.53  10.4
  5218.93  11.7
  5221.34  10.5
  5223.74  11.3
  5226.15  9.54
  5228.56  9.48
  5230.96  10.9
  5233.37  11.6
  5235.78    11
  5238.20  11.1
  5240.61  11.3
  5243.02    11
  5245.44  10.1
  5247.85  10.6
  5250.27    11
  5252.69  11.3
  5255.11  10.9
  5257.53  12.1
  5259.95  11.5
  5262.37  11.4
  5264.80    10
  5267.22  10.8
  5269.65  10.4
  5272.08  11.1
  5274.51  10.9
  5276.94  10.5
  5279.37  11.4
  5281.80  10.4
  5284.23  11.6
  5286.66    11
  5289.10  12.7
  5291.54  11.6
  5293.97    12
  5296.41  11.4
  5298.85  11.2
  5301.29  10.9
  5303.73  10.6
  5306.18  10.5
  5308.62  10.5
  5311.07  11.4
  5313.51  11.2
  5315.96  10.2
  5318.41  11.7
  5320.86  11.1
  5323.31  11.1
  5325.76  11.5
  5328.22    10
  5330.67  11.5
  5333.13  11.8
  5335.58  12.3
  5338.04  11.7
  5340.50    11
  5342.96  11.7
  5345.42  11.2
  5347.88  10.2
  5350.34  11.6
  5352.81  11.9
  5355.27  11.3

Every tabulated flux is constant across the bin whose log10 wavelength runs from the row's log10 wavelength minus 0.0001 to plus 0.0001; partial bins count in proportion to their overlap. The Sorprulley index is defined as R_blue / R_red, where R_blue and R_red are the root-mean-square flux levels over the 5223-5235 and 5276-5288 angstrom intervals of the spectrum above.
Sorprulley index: 0.96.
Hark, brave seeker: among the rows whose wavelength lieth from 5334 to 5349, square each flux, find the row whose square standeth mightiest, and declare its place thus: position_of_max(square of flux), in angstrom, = 5335.58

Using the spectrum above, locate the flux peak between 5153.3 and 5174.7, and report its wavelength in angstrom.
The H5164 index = 5163.95 angstrom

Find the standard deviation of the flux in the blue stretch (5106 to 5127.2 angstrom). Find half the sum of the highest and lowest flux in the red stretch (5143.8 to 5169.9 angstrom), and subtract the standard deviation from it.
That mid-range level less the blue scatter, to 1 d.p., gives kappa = 10.1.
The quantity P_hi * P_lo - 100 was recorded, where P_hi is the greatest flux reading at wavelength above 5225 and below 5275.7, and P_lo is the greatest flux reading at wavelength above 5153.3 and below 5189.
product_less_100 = 50.0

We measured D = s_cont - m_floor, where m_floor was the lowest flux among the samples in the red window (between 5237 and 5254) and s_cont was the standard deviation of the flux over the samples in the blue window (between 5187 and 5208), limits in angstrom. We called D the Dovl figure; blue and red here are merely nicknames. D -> -9.3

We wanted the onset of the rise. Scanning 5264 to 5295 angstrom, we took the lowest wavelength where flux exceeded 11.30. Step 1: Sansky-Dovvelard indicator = 5279.37 angstrom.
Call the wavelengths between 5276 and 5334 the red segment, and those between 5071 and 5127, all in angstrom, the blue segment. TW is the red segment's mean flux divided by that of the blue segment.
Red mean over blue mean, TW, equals 1.04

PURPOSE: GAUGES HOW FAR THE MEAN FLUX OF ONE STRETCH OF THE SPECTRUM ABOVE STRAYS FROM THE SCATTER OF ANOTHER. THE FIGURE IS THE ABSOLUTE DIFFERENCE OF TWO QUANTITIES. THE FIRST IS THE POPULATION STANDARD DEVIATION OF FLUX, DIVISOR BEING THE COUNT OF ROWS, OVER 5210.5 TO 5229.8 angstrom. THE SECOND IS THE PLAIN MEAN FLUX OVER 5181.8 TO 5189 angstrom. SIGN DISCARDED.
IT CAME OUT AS 9.1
